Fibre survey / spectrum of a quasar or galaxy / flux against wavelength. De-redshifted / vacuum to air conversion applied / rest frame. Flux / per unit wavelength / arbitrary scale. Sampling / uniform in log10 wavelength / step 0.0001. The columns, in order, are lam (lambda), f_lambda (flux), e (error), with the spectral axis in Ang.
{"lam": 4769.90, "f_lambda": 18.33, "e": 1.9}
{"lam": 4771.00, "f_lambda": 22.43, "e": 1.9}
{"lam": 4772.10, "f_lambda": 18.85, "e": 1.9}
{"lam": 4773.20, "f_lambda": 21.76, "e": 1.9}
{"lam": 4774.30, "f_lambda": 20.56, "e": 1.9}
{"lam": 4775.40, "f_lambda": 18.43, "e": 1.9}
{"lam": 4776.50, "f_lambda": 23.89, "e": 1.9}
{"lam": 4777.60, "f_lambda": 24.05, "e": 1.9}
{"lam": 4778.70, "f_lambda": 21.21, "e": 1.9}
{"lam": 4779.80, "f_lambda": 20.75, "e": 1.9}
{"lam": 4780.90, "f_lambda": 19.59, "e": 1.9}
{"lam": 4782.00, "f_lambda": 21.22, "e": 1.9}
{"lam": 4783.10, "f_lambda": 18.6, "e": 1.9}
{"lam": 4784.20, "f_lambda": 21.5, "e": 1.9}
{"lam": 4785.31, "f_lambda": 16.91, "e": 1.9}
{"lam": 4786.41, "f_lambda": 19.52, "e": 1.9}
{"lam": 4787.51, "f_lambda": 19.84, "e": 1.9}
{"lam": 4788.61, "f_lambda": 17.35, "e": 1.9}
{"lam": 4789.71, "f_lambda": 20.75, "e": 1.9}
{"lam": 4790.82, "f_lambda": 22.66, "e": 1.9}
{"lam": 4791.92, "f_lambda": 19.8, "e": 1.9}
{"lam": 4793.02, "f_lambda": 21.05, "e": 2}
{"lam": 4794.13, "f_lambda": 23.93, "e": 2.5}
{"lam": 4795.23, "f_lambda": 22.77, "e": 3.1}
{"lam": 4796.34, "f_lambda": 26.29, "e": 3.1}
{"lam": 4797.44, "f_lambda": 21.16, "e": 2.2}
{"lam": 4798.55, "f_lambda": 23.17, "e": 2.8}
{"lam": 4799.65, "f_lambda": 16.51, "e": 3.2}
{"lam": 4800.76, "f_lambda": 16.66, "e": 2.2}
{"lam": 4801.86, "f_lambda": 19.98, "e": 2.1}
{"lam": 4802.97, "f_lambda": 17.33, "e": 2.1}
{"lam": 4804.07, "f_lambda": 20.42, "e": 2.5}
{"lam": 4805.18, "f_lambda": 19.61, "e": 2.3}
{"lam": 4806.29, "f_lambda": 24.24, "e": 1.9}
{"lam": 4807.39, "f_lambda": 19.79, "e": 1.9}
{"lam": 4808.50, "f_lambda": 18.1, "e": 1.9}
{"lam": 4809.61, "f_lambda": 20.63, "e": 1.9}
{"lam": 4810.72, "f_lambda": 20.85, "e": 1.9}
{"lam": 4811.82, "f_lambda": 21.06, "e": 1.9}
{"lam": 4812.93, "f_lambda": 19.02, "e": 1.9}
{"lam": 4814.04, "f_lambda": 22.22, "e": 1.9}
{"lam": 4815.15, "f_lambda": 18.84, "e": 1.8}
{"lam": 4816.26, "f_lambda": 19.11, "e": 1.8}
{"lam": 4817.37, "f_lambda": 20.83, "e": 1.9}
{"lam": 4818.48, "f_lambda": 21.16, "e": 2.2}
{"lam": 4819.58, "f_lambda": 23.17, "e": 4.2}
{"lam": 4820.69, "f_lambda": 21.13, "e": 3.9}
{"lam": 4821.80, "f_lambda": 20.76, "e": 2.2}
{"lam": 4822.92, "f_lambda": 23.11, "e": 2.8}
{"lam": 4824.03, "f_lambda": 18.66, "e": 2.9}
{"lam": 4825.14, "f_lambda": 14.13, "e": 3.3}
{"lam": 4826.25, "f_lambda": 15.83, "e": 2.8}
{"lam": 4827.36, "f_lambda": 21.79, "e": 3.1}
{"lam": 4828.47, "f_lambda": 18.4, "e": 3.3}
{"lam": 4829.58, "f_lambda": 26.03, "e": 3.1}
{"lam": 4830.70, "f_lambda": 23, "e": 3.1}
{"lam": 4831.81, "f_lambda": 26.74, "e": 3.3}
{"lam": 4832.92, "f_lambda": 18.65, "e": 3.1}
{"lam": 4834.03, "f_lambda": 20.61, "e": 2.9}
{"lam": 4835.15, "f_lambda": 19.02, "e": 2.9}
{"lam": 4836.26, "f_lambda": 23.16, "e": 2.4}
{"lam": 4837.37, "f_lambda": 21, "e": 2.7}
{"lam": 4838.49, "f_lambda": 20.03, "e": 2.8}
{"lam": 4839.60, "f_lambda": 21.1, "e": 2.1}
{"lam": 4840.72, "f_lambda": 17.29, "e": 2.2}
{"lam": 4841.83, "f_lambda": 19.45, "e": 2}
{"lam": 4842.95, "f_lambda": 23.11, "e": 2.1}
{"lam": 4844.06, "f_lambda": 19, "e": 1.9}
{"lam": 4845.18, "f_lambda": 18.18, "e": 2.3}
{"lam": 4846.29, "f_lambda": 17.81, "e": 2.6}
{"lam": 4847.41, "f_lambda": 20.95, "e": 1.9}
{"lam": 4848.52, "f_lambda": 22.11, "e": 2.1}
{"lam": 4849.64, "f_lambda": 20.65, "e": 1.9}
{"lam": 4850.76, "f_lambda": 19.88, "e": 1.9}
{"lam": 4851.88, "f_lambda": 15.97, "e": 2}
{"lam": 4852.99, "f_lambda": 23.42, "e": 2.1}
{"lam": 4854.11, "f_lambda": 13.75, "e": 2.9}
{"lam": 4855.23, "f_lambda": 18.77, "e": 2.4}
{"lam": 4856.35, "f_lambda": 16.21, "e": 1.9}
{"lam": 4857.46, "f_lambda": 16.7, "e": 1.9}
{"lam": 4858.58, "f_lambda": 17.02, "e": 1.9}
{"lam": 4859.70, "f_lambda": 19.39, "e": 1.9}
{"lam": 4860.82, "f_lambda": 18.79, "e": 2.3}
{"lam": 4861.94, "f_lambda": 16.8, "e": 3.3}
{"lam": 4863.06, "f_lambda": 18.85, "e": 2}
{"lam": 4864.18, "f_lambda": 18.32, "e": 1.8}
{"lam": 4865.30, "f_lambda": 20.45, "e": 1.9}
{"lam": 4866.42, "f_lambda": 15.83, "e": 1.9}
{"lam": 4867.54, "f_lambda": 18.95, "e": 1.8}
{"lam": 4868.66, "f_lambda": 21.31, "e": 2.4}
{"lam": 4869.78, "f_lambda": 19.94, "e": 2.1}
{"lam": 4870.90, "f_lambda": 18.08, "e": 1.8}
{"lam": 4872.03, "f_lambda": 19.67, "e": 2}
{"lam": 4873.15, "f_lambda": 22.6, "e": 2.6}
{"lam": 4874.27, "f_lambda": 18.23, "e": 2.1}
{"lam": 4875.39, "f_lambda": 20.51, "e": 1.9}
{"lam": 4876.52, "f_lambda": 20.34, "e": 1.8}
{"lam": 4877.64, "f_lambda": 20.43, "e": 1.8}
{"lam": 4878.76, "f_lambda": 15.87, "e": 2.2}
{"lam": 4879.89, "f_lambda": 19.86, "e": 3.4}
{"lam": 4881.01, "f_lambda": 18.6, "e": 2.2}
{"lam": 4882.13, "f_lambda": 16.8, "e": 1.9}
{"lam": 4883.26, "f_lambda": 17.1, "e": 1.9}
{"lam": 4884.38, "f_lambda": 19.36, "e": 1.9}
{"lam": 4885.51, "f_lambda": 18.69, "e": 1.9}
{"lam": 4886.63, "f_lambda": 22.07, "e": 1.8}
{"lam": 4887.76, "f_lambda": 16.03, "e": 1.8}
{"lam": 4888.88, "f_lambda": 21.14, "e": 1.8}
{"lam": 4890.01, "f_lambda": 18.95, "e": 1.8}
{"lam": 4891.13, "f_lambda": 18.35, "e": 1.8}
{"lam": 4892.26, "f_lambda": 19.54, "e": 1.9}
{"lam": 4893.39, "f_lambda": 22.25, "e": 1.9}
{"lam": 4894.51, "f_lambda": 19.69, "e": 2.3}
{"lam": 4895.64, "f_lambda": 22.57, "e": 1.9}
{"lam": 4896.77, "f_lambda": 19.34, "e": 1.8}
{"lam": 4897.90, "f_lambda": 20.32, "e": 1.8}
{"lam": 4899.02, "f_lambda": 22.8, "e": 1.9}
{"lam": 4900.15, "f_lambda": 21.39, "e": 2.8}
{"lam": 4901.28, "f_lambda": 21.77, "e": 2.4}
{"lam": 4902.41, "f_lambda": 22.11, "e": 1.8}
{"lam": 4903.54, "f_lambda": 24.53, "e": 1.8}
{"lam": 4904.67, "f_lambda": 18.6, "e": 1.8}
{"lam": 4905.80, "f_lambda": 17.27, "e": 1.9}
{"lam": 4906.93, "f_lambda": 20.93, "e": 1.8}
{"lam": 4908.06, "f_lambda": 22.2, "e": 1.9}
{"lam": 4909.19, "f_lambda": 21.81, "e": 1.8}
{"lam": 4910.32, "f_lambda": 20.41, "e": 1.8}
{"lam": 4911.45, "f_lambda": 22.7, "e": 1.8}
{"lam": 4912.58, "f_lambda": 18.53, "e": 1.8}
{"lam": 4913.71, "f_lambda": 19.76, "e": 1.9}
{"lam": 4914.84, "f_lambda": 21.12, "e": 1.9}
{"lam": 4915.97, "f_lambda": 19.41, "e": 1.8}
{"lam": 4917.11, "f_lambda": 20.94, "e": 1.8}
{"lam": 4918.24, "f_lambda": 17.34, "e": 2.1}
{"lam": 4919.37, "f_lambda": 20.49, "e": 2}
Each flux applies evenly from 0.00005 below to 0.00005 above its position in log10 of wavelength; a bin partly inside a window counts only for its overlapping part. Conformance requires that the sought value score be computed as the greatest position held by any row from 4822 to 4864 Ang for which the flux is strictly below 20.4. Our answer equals 4863.06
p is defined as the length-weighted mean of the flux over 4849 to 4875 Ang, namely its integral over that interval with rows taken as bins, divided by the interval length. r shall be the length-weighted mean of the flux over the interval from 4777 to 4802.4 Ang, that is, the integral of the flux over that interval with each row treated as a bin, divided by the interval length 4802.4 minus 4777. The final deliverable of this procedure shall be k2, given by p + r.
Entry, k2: 39.4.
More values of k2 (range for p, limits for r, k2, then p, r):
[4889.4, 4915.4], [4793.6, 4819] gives 41.3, 20.74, 20.6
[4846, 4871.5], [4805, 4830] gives 39.1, 18.70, 20.4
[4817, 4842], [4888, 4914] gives 41.4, 20.68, 20.7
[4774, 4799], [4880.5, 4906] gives 41.1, 21.08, 20.0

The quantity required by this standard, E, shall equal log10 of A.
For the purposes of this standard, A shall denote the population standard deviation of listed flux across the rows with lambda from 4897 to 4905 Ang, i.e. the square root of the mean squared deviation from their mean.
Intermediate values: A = 1.7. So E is 0.238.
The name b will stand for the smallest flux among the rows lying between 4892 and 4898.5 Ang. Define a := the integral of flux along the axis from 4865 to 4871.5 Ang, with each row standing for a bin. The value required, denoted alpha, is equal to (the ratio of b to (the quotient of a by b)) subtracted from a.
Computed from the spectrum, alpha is 121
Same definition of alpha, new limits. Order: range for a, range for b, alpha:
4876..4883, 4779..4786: 128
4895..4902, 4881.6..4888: 148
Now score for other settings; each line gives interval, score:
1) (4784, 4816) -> 4815.15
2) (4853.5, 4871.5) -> 4870.90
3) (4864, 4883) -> 4882.13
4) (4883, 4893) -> 4892.26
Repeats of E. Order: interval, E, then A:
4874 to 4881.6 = 0.197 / 1.6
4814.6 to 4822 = 0.126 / 1.3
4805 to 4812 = 0.243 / 1.7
